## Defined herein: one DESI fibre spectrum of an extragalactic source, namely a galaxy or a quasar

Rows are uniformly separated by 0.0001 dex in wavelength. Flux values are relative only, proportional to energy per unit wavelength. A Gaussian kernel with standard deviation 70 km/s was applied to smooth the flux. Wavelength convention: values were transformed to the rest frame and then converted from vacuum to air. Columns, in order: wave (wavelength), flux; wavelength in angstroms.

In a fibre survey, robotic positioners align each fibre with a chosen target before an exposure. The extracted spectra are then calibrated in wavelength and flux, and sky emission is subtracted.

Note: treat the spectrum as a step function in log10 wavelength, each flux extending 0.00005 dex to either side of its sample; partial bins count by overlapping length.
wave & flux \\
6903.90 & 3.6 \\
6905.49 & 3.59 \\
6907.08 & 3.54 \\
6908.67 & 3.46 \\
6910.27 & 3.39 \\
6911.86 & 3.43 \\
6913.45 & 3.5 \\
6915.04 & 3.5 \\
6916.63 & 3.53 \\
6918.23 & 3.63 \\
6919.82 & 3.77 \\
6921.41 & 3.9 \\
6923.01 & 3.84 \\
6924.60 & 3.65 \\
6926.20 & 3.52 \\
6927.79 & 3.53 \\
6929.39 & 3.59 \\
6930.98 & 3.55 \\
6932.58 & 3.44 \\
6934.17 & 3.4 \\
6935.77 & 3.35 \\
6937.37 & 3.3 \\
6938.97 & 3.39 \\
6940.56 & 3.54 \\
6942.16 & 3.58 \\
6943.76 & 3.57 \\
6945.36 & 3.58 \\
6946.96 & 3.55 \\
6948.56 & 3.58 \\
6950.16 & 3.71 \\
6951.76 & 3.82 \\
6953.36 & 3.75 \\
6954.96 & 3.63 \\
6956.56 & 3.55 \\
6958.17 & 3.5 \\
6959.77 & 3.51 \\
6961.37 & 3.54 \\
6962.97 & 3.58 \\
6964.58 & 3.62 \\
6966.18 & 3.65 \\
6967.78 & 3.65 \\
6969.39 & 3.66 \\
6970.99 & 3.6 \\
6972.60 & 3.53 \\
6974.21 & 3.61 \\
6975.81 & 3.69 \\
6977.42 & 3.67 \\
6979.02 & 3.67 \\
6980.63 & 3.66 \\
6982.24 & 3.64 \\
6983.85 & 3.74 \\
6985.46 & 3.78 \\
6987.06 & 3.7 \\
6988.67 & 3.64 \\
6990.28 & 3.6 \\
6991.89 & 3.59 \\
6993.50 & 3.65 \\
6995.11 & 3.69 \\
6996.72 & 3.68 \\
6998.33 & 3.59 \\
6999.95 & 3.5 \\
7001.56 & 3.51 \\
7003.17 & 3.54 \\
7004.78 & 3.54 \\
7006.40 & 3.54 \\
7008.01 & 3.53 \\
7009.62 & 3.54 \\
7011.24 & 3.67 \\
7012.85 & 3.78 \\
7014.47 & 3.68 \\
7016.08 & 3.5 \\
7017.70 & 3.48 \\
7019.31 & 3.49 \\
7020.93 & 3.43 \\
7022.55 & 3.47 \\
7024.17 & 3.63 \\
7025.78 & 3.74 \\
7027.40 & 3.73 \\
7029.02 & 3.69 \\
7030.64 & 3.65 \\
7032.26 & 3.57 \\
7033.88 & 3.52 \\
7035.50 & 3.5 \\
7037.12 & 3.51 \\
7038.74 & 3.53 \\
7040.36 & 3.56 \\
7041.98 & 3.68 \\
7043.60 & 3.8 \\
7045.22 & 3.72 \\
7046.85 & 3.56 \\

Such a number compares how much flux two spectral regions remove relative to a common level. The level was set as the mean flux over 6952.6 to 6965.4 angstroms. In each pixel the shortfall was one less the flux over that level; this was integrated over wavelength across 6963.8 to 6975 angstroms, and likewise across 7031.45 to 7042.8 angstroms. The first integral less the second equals -0.20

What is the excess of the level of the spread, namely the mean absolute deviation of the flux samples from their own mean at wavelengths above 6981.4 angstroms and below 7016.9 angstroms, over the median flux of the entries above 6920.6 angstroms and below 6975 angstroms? -3.50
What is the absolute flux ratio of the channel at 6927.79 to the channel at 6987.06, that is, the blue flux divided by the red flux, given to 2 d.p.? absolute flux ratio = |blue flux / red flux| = 0.95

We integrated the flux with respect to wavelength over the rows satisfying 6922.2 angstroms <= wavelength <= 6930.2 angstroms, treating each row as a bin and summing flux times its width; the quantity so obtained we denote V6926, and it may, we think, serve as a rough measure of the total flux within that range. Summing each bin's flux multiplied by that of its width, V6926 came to 29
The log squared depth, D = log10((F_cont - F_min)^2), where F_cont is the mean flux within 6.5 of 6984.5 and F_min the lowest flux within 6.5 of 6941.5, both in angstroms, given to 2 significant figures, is -0.84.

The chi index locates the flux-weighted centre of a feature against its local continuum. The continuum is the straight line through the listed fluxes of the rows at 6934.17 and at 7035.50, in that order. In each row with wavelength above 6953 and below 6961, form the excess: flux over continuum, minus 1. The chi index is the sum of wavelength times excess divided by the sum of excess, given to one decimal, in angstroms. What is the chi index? 6955.4 angstroms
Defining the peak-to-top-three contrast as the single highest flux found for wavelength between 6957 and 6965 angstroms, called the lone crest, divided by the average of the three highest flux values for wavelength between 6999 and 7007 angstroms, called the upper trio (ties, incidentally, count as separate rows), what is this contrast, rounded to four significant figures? 1.023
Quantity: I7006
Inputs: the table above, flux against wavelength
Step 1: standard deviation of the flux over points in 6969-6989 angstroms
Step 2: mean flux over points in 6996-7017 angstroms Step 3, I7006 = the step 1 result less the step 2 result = -3.52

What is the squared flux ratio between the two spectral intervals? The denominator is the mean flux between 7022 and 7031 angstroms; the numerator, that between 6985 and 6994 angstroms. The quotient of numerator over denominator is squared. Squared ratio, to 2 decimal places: 1.00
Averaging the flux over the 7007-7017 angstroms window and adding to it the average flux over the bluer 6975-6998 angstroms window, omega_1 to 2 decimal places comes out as 7.29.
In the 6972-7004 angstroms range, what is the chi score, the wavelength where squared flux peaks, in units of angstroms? 6985.46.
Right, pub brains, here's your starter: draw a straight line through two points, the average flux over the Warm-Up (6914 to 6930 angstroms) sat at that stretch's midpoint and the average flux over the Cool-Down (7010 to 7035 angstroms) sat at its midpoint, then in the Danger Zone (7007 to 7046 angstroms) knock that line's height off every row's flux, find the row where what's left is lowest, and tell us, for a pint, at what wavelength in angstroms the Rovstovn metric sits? 7020.93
